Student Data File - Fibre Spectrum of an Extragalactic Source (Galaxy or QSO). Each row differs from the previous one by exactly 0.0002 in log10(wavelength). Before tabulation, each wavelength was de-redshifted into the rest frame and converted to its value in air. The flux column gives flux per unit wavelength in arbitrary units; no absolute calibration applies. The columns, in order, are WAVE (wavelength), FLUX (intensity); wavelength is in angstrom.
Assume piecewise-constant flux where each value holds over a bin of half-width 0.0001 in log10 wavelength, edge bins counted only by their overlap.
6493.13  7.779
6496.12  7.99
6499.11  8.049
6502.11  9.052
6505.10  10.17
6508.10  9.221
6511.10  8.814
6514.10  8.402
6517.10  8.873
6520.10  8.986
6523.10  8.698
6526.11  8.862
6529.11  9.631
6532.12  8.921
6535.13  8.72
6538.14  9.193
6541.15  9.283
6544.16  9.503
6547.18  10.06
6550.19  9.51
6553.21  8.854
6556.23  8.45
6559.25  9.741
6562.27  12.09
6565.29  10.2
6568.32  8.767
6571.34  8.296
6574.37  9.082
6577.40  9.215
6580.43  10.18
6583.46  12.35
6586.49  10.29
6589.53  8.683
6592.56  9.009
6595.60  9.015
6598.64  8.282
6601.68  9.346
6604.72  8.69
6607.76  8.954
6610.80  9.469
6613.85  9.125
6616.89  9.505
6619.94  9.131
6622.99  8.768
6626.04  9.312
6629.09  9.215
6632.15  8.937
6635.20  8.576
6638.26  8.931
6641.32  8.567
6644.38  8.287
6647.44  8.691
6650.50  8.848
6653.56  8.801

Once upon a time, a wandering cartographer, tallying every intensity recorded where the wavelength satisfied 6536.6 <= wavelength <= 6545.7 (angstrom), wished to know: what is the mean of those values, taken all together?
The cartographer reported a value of 9.3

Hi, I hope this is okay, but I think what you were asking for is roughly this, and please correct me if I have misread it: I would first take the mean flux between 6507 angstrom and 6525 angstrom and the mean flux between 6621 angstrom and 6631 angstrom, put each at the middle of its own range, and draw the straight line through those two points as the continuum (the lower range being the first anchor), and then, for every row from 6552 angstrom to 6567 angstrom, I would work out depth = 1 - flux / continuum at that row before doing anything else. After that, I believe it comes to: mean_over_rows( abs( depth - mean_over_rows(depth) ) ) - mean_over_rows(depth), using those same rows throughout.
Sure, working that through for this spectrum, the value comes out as 0.22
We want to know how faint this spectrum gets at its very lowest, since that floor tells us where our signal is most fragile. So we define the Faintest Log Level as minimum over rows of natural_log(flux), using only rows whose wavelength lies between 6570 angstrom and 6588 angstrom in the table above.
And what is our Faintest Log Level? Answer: 2.12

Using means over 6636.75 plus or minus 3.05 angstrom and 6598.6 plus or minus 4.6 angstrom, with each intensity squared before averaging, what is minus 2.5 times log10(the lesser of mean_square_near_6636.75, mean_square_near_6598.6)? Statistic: -4.71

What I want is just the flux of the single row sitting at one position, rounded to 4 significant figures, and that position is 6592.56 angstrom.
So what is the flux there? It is 9.009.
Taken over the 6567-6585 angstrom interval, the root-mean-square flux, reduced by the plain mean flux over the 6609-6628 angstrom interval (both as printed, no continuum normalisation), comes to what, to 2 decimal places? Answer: 0.52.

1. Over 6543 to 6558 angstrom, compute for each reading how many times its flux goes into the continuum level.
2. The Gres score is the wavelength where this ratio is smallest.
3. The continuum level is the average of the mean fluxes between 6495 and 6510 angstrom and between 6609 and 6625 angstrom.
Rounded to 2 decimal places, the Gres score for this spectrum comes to 6547.18 angstrom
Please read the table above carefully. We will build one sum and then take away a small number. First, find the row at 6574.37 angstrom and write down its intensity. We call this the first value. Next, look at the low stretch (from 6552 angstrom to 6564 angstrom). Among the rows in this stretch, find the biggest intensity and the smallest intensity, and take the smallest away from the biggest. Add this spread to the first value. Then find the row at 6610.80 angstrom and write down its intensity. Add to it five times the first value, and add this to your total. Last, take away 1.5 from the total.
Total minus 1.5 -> 66.1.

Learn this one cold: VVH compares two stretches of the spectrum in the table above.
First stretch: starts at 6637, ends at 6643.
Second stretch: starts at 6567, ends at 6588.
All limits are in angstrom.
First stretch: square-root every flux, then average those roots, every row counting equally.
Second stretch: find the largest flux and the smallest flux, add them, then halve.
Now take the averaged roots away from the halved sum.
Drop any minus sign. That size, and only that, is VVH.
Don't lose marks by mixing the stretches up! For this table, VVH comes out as 7.37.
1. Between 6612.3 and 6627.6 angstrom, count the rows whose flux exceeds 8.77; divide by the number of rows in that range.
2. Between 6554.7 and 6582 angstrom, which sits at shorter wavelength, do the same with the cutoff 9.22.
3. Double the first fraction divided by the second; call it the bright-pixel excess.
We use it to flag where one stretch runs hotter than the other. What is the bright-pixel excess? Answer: 3.6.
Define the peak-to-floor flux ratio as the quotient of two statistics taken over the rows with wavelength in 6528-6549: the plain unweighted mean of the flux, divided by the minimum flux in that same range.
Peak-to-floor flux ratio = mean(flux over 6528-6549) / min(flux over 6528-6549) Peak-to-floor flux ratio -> 1.07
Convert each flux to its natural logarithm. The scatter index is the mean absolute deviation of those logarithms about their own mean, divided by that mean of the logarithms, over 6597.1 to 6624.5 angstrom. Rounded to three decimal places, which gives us 0.016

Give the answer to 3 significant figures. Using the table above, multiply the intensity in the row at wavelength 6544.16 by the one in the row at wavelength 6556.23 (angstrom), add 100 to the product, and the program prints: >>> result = 180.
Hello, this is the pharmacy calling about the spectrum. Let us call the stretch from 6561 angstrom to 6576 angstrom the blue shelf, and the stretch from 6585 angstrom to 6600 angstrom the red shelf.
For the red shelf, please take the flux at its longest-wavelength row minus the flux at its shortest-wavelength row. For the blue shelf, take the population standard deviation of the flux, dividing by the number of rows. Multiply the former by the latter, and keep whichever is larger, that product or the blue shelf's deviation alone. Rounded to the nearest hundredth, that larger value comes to 1.36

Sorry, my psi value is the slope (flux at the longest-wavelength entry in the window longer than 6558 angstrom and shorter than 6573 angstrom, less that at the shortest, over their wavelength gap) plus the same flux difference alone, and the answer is -1.6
